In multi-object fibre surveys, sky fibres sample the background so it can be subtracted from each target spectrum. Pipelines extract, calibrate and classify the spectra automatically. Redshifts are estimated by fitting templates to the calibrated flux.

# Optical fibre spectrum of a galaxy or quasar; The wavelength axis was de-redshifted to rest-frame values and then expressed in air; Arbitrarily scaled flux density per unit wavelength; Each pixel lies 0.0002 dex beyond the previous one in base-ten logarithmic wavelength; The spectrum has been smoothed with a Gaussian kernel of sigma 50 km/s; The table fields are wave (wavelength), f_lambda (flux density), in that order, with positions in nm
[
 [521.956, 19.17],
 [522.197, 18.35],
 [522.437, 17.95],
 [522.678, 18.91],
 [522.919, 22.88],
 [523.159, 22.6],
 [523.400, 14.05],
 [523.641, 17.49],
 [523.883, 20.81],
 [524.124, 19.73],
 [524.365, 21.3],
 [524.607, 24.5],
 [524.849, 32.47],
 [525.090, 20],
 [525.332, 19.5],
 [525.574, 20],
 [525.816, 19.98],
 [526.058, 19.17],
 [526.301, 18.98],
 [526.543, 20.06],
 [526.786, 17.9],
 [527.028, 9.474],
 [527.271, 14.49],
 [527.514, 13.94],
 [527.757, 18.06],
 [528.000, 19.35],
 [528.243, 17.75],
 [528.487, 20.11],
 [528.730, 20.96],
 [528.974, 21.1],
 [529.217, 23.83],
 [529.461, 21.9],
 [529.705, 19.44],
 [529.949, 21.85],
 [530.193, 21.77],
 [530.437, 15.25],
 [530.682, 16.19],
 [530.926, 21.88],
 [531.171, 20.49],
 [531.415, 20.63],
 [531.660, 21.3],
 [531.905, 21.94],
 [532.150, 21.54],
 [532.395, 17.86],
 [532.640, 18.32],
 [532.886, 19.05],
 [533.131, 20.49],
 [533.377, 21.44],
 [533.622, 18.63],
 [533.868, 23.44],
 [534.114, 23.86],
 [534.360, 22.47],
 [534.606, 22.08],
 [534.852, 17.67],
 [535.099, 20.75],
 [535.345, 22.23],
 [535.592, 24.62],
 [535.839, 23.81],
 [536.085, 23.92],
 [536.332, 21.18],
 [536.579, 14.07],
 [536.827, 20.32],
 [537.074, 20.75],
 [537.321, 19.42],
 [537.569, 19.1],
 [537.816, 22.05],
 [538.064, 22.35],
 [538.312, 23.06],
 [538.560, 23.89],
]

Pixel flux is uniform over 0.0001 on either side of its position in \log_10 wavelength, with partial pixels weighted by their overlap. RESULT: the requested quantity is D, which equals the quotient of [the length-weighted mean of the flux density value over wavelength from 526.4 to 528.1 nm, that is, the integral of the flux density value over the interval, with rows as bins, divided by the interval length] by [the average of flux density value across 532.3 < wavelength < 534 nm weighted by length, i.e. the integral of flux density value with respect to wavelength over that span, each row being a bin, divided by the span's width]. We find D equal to 0.81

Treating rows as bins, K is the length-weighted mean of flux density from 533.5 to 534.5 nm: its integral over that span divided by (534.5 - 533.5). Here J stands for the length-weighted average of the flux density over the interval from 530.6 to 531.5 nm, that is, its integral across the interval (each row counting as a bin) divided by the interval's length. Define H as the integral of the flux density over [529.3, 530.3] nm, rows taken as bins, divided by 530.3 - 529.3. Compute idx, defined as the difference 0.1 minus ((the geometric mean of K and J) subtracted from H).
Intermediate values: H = 21.3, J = 19.9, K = 22.1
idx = -0.2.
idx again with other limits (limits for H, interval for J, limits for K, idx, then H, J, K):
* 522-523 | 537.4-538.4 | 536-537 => 1.3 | 19.4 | 21.5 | 19.7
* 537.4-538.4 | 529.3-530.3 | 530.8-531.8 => -0.2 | 21.5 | 21.3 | 21.1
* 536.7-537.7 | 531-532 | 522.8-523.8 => 0.4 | 19.9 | 21.1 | 19.3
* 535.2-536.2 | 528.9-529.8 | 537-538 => -2.5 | 23.6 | 21.7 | 20.4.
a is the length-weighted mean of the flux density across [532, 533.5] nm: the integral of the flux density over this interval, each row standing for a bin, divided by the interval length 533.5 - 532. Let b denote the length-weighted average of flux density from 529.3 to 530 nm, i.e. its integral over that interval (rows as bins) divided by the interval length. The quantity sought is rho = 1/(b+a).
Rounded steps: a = 19.8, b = 21.1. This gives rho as 0.0244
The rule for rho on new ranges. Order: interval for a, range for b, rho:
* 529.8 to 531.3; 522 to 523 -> 0.0257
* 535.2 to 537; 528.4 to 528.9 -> 0.0238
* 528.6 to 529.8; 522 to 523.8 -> 0.0247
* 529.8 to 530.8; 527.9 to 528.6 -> 0.0264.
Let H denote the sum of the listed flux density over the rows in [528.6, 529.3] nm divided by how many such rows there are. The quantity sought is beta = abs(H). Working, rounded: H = 22.0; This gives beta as 22.0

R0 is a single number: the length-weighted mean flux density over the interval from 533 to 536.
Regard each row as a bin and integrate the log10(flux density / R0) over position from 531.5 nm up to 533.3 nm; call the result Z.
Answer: -0.066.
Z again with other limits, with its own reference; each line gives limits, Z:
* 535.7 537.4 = -0.053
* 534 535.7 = 0.000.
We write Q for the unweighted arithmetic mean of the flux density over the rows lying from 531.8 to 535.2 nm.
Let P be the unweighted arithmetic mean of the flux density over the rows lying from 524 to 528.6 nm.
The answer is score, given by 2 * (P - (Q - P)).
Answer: 36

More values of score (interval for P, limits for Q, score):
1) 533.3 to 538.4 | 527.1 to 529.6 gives 47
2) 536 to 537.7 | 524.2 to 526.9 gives 37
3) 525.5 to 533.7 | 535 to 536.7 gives 34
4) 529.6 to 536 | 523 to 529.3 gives 44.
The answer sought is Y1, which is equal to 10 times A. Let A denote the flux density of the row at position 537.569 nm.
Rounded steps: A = 19.1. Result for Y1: 191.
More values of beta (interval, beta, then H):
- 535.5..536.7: 21.5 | 21.5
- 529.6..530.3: 21.0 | 21.0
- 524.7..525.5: 24.0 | 24.0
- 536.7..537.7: 19.9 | 19.9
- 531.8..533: 19.7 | 19.7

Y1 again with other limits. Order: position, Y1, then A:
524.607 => 245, 24.5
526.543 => 201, 20.06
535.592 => 246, 24.62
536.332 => 212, 21.18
